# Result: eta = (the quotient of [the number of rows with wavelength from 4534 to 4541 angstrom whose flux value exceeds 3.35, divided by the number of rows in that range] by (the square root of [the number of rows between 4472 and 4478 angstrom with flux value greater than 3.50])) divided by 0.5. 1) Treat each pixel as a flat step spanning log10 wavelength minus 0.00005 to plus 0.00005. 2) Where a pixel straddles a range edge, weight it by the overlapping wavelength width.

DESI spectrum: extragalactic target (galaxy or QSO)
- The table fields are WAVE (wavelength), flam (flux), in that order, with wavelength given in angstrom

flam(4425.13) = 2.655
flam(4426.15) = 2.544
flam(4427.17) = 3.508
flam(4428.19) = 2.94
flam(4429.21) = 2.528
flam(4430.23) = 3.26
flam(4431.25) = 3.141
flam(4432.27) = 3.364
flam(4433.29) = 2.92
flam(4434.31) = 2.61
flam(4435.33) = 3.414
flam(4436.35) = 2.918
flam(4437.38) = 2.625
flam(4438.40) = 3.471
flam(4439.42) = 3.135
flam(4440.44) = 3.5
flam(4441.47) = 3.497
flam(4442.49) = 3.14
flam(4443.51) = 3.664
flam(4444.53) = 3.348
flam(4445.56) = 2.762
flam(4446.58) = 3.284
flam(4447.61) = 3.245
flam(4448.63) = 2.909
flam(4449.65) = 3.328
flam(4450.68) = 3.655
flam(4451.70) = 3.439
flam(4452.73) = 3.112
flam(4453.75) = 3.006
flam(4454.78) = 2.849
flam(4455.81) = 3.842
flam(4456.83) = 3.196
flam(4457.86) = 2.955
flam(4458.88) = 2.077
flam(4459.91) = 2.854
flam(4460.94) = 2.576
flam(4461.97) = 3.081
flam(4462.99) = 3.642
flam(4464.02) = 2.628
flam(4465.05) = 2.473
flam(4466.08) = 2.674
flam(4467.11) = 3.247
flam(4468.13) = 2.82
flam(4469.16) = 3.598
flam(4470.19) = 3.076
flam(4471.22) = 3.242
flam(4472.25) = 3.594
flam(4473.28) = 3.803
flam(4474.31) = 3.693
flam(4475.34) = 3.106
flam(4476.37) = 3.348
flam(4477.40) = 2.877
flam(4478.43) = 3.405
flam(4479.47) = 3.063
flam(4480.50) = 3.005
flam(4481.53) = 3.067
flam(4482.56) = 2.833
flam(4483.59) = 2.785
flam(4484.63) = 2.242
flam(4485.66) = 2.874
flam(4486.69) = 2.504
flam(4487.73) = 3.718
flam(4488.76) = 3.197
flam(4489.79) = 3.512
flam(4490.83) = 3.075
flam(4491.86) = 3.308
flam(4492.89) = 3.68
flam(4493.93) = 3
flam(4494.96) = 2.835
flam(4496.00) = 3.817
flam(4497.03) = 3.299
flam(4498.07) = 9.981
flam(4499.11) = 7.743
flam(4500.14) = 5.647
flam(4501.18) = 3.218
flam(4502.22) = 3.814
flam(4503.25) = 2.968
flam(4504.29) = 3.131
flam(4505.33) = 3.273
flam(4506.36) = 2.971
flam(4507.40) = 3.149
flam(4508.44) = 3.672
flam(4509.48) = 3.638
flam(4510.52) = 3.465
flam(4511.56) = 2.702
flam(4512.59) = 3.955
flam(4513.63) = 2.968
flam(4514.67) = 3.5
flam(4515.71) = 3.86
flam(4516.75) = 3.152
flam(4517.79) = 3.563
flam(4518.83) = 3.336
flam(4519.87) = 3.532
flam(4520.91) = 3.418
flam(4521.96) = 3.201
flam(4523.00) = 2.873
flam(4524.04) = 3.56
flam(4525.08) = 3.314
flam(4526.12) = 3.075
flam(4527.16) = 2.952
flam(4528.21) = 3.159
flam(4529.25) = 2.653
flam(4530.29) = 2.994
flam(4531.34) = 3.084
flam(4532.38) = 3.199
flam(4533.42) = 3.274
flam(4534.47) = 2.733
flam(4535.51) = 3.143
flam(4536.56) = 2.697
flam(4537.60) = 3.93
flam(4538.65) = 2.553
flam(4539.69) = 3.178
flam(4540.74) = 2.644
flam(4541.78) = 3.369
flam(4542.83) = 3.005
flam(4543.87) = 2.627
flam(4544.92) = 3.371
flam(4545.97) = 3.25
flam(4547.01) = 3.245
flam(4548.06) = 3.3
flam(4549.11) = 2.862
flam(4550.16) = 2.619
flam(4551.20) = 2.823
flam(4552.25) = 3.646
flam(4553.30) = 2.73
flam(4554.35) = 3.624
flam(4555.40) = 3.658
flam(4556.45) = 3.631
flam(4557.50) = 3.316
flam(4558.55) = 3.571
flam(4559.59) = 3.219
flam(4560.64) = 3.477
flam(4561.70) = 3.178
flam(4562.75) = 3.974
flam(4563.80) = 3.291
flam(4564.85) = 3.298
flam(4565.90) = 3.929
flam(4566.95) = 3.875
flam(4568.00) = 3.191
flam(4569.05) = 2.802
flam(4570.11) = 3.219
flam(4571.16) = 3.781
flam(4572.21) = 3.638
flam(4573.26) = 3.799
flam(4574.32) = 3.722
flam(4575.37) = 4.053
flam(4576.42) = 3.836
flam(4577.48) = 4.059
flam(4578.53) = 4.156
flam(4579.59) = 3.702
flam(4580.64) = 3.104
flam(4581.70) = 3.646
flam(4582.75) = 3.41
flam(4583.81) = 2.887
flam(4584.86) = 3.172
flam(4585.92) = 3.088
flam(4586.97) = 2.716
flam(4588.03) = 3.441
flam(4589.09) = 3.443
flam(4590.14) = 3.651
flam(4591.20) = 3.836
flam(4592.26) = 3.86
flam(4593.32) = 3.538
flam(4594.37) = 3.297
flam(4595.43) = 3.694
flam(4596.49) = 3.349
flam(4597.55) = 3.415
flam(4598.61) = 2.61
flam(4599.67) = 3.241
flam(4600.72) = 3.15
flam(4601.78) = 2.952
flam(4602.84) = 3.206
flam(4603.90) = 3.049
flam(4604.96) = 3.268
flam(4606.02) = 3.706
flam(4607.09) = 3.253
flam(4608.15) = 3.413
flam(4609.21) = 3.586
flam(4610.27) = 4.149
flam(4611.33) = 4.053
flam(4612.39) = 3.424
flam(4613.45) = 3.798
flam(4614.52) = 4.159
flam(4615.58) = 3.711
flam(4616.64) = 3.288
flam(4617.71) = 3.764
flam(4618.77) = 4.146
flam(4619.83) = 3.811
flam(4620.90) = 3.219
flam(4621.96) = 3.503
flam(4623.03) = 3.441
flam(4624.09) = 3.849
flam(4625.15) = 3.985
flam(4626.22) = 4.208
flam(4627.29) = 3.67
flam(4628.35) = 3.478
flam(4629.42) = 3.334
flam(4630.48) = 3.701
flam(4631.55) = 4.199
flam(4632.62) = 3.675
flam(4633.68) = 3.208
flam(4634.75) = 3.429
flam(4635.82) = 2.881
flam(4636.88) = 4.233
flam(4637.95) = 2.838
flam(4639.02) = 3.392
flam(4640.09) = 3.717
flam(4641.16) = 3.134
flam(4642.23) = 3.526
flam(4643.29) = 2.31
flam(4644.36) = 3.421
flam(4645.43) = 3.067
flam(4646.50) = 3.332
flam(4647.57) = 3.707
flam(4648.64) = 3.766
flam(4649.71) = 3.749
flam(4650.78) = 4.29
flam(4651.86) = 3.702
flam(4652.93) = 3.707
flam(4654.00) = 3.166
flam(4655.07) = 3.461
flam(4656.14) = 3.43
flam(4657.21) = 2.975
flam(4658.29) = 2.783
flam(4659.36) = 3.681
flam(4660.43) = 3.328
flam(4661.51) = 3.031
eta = 0.2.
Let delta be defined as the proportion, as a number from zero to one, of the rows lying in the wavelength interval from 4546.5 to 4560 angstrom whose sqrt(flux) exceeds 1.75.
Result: 0.69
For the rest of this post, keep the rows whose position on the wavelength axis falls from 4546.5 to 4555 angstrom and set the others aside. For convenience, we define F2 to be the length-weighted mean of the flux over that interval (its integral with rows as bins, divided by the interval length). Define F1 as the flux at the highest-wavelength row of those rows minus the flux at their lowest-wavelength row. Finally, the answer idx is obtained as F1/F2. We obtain 0.12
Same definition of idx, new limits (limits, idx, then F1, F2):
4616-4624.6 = 0.15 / 0.6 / 3.6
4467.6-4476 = 0.08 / 0.3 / 3.4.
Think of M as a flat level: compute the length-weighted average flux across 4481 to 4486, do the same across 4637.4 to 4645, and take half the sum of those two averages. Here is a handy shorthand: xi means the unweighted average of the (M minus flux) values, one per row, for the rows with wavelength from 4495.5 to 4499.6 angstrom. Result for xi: -3.24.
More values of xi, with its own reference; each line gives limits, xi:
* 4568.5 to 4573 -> -0.39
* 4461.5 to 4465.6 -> 0.02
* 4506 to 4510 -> -0.38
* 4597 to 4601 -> -0.13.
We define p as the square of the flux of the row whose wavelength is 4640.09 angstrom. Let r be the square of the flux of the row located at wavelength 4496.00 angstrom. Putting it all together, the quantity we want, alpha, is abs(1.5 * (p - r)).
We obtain 1.1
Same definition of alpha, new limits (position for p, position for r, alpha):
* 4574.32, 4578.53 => 5.1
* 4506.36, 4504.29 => 1.5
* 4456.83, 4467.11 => 0.5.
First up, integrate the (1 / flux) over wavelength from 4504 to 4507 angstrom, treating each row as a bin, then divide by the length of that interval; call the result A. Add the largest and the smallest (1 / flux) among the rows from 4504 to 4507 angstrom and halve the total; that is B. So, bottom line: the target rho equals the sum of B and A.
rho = 0.64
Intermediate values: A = 0.321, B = 0.32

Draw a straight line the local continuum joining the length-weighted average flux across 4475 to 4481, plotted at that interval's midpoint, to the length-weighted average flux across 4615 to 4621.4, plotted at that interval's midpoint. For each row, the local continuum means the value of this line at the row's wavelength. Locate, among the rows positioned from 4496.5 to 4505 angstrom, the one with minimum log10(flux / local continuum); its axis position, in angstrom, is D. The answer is 4503.25 angstrom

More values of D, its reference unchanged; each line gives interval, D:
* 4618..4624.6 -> 4620.90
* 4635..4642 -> 4637.95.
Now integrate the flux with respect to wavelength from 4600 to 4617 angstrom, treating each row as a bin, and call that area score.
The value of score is 60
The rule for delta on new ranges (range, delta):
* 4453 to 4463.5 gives 0.40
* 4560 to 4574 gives 0.92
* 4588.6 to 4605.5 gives 0.81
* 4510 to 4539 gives 0.68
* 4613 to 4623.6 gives 1.00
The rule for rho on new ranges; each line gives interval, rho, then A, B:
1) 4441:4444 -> 0.59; 0.293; 0.30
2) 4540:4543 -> 0.67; 0.334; 0.34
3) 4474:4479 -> 0.62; 0.308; 0.31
